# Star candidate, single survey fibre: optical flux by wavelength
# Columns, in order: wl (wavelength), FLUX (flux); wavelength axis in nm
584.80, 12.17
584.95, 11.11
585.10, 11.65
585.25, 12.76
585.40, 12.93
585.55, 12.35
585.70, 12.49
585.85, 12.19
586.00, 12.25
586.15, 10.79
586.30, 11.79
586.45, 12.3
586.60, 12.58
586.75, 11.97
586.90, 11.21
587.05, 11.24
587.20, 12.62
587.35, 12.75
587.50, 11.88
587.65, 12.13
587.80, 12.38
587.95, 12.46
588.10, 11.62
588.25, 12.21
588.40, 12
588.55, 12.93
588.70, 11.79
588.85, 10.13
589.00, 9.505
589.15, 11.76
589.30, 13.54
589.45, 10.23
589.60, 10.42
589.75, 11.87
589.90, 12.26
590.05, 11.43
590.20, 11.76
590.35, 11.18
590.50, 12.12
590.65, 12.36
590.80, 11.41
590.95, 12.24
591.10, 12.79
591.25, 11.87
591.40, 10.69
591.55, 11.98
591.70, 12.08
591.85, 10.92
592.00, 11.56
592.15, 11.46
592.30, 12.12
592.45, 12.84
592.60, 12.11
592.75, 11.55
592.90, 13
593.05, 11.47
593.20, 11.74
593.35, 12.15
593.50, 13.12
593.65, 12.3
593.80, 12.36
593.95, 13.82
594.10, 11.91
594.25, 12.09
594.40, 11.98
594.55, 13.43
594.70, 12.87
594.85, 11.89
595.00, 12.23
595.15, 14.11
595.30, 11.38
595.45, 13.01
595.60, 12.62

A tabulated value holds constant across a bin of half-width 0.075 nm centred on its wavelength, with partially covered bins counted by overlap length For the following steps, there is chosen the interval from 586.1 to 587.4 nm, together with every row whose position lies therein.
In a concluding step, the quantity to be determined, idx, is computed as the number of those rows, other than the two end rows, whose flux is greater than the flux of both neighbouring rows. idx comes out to 1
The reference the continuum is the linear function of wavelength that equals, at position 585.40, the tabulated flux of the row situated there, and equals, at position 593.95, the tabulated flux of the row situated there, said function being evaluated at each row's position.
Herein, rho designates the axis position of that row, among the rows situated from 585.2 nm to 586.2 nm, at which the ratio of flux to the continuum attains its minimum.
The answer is 586.15 nm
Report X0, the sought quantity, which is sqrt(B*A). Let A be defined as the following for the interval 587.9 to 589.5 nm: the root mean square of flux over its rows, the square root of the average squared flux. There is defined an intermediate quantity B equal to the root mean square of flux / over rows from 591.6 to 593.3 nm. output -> 11.8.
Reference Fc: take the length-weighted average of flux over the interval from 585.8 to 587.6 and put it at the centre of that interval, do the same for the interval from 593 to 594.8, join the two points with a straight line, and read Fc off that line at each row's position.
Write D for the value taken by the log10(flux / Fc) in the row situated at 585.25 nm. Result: 0.032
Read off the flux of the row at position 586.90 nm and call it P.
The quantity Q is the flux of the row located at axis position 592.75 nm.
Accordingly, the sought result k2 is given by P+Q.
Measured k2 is 22.8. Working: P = 11.21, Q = 11.55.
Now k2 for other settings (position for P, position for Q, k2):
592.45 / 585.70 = 25.3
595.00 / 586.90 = 23.4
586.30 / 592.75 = 23.3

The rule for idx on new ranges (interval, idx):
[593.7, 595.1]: 3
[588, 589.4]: 2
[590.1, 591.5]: 2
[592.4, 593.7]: 2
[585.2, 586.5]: 3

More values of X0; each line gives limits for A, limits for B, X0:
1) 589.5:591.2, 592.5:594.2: 12.1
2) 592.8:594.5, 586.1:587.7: 12.2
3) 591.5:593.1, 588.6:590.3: 11.7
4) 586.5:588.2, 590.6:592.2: 11.9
